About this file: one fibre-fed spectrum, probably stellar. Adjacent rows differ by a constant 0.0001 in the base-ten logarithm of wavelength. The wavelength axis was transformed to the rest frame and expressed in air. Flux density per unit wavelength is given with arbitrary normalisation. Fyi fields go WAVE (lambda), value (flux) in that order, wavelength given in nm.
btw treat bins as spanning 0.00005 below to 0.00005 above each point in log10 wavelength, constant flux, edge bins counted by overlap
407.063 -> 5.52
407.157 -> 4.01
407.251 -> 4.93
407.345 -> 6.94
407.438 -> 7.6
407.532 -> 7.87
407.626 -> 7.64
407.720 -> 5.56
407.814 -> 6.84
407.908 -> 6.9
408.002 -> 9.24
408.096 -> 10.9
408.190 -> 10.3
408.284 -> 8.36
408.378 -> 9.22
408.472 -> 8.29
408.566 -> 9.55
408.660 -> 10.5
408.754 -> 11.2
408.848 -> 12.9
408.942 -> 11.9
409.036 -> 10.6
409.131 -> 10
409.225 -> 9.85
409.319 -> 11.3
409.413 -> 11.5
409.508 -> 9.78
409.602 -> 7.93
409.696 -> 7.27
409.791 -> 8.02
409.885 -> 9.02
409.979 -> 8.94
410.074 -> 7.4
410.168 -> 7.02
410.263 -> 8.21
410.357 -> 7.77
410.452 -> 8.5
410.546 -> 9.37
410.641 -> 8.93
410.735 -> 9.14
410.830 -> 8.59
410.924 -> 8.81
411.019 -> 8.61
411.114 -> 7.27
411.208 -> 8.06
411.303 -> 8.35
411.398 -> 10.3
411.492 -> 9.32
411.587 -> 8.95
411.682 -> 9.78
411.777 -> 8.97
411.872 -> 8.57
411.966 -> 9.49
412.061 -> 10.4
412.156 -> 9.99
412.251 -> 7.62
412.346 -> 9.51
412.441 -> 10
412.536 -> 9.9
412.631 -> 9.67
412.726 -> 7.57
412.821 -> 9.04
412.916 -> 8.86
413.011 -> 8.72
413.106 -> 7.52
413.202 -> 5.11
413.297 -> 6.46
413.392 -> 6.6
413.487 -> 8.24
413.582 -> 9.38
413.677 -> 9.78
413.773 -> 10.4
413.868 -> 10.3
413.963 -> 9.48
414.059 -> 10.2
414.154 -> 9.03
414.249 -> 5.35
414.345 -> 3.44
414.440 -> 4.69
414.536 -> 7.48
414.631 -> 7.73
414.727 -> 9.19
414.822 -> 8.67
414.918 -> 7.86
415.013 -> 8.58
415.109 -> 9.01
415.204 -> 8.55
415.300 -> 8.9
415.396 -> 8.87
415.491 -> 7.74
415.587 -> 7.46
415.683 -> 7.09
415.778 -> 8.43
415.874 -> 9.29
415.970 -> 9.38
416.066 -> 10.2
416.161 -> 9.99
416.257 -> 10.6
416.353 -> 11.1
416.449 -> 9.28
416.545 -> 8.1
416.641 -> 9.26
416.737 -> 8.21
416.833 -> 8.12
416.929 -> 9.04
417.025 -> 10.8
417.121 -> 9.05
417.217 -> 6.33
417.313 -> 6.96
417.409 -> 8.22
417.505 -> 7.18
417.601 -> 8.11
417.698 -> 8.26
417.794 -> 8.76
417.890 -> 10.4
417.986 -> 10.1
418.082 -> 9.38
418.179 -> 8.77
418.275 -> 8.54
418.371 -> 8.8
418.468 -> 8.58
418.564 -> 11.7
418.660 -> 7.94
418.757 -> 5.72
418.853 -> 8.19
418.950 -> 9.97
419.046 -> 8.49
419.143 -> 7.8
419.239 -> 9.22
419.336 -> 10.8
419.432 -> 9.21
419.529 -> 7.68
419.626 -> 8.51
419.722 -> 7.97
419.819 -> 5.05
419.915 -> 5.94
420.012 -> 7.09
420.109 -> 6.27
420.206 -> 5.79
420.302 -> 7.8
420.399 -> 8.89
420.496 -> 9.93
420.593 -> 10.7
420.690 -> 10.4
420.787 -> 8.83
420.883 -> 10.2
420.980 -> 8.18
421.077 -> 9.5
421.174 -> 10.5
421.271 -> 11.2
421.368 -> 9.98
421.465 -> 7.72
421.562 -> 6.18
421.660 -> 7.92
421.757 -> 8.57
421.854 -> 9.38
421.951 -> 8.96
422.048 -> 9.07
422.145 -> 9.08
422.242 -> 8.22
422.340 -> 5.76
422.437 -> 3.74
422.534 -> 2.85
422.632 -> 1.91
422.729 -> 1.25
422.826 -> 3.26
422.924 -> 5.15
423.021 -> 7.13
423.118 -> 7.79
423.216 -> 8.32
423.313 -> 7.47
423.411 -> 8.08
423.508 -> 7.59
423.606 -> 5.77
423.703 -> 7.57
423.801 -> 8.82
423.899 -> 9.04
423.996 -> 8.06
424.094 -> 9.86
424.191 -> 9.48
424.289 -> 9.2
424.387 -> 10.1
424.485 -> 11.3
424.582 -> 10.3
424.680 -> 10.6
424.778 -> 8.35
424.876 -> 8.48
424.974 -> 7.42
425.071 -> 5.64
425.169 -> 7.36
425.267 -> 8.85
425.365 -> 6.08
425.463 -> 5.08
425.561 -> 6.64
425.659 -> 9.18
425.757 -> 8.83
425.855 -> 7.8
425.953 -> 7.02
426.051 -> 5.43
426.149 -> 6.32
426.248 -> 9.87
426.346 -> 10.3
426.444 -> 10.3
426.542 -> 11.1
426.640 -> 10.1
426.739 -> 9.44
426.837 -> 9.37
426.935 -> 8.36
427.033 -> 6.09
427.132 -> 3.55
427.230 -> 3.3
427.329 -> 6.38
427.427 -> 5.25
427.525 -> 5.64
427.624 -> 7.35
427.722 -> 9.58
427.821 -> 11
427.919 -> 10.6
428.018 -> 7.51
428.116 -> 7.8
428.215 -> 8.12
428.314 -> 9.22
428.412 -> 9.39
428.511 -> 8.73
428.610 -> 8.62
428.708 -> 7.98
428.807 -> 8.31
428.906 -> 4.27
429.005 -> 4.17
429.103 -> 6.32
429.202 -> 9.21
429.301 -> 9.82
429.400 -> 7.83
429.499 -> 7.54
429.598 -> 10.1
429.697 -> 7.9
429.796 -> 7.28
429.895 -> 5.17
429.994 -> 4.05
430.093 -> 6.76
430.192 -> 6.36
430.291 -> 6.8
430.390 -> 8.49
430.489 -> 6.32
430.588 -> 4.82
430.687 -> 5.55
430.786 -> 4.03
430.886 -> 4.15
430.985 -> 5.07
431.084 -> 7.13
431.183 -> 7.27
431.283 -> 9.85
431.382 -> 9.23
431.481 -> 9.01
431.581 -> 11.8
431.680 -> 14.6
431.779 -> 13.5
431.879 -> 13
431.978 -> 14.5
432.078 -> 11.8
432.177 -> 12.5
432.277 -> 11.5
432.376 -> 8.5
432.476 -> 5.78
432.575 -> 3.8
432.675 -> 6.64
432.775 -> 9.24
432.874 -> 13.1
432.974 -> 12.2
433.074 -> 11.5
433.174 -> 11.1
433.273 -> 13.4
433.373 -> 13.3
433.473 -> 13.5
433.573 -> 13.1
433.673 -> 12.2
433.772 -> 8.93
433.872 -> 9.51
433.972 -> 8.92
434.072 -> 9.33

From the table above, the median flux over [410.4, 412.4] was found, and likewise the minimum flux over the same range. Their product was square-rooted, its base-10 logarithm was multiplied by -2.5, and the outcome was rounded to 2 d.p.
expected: -2.27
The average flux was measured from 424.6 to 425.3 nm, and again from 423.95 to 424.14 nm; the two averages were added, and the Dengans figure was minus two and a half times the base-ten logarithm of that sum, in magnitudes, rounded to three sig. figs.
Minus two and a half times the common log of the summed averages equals -3.08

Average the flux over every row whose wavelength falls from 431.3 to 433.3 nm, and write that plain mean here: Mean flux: 10.8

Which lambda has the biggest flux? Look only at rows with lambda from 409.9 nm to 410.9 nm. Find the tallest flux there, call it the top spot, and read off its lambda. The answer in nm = 410.546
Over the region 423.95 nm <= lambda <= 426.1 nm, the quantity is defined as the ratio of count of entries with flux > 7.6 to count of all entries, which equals 0.64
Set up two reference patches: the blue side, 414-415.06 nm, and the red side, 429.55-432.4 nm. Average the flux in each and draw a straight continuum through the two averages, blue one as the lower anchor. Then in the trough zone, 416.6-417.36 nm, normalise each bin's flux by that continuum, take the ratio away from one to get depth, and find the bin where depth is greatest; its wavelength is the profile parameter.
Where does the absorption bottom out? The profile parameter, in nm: 417.217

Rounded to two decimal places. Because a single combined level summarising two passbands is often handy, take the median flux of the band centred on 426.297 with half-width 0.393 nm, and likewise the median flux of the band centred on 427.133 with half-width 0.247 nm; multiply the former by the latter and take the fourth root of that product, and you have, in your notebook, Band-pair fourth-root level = 2.79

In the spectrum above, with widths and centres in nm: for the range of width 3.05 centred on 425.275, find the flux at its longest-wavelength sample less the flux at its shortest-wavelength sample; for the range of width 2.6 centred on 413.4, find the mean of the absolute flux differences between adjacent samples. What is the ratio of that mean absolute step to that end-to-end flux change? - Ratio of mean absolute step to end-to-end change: 1.9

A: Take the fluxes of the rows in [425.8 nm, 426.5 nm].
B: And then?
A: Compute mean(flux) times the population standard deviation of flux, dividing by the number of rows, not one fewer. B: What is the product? 15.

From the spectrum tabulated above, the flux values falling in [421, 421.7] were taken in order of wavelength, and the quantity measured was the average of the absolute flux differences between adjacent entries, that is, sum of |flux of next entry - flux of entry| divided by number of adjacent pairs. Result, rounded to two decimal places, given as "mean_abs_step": 1.41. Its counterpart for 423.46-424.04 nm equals 1.21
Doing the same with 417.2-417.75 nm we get 0.80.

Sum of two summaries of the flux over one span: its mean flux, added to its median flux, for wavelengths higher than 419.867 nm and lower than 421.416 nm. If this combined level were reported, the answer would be 18.0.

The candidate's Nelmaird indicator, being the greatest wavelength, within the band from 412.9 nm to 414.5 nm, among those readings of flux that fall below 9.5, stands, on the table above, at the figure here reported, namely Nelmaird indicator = 414.440 nm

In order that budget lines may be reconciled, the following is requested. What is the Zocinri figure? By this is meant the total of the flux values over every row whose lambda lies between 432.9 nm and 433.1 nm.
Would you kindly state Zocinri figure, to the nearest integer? 24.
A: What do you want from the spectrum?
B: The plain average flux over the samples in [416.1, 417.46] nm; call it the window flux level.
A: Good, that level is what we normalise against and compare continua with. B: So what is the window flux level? 8.9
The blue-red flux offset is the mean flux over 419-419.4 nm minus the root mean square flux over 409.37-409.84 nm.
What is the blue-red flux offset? 0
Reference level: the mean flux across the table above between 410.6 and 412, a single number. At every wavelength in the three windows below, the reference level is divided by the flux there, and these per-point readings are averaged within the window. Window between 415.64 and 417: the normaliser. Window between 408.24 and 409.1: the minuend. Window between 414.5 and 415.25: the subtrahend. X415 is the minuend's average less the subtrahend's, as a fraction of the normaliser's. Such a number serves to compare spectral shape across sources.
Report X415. -0.19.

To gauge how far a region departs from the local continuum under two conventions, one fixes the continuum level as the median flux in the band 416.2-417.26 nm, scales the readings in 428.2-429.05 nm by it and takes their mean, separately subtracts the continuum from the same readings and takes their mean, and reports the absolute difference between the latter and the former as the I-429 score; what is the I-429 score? 2.25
